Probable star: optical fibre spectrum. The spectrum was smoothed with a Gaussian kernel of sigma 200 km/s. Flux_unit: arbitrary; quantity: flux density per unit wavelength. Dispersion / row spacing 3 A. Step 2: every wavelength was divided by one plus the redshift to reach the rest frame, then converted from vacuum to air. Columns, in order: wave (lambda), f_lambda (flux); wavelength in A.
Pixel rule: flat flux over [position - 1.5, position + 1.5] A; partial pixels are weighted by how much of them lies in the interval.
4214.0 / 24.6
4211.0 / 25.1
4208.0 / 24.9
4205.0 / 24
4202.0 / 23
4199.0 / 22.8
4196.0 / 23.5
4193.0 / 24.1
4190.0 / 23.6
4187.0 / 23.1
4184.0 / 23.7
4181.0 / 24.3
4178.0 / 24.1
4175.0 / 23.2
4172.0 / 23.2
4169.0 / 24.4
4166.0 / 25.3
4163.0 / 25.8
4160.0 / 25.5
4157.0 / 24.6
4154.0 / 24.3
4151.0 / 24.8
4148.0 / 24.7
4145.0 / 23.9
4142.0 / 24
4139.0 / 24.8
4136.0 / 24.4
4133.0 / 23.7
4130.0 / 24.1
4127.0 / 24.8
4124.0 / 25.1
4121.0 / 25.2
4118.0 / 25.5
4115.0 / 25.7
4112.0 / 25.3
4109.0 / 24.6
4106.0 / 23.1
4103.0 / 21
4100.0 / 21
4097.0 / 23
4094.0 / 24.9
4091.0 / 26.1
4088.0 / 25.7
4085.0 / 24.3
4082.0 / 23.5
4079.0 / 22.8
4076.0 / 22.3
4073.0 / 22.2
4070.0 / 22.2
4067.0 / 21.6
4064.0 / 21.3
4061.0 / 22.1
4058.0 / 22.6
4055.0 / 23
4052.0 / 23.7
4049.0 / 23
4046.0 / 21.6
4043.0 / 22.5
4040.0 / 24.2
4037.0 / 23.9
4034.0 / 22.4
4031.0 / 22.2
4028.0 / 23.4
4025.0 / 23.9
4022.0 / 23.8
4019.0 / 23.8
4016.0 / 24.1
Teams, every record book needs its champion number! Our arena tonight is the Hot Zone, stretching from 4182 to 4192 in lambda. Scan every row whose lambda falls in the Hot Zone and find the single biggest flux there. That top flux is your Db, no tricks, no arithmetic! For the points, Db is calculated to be 23.7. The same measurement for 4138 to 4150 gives 24.8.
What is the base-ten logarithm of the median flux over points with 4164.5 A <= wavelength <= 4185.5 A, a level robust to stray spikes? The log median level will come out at 1.382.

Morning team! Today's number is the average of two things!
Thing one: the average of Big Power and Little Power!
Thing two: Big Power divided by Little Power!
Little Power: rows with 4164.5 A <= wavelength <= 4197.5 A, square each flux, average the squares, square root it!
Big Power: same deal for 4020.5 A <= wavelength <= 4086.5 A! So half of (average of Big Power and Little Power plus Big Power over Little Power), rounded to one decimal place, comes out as 12.2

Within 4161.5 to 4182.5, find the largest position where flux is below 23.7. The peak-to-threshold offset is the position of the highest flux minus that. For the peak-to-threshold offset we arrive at -12 A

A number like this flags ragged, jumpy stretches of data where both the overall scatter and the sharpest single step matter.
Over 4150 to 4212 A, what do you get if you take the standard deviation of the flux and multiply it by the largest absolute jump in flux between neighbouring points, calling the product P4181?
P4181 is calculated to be 1.0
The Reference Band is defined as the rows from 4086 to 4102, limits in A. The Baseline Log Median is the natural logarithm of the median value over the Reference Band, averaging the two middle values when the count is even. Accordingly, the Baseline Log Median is 3.21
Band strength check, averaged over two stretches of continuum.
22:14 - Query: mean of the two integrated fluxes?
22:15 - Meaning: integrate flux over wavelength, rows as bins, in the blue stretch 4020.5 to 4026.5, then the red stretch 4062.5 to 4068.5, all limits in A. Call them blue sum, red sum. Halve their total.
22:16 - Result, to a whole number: 136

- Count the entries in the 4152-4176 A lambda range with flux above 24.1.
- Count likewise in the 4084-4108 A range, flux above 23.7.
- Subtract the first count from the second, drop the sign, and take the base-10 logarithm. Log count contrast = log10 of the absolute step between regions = 0.30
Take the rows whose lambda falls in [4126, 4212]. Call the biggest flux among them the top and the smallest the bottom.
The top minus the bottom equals 3.0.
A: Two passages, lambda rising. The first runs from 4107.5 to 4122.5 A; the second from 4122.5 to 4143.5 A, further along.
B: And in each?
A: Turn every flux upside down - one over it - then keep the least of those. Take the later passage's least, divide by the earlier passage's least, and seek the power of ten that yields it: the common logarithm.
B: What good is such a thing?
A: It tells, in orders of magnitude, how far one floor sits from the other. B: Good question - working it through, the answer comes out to 0.010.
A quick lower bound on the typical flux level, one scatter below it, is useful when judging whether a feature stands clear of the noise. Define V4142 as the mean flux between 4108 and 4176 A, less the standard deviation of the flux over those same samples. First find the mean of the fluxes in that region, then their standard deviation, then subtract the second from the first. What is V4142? 23.9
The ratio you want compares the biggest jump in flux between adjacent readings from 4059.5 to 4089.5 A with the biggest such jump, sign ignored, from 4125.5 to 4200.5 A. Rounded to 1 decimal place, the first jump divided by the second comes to 1.2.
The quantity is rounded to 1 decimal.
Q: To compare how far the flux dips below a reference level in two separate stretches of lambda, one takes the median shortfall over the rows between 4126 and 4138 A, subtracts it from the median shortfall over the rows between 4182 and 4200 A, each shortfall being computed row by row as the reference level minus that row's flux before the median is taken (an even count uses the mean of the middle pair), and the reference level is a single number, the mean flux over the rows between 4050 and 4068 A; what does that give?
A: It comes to 0.7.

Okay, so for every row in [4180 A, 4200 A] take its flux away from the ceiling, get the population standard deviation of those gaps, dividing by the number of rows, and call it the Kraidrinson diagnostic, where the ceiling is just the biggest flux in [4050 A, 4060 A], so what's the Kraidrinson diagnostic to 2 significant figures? 0.49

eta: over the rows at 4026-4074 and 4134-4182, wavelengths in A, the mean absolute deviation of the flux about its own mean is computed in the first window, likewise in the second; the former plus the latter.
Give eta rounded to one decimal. 1.2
